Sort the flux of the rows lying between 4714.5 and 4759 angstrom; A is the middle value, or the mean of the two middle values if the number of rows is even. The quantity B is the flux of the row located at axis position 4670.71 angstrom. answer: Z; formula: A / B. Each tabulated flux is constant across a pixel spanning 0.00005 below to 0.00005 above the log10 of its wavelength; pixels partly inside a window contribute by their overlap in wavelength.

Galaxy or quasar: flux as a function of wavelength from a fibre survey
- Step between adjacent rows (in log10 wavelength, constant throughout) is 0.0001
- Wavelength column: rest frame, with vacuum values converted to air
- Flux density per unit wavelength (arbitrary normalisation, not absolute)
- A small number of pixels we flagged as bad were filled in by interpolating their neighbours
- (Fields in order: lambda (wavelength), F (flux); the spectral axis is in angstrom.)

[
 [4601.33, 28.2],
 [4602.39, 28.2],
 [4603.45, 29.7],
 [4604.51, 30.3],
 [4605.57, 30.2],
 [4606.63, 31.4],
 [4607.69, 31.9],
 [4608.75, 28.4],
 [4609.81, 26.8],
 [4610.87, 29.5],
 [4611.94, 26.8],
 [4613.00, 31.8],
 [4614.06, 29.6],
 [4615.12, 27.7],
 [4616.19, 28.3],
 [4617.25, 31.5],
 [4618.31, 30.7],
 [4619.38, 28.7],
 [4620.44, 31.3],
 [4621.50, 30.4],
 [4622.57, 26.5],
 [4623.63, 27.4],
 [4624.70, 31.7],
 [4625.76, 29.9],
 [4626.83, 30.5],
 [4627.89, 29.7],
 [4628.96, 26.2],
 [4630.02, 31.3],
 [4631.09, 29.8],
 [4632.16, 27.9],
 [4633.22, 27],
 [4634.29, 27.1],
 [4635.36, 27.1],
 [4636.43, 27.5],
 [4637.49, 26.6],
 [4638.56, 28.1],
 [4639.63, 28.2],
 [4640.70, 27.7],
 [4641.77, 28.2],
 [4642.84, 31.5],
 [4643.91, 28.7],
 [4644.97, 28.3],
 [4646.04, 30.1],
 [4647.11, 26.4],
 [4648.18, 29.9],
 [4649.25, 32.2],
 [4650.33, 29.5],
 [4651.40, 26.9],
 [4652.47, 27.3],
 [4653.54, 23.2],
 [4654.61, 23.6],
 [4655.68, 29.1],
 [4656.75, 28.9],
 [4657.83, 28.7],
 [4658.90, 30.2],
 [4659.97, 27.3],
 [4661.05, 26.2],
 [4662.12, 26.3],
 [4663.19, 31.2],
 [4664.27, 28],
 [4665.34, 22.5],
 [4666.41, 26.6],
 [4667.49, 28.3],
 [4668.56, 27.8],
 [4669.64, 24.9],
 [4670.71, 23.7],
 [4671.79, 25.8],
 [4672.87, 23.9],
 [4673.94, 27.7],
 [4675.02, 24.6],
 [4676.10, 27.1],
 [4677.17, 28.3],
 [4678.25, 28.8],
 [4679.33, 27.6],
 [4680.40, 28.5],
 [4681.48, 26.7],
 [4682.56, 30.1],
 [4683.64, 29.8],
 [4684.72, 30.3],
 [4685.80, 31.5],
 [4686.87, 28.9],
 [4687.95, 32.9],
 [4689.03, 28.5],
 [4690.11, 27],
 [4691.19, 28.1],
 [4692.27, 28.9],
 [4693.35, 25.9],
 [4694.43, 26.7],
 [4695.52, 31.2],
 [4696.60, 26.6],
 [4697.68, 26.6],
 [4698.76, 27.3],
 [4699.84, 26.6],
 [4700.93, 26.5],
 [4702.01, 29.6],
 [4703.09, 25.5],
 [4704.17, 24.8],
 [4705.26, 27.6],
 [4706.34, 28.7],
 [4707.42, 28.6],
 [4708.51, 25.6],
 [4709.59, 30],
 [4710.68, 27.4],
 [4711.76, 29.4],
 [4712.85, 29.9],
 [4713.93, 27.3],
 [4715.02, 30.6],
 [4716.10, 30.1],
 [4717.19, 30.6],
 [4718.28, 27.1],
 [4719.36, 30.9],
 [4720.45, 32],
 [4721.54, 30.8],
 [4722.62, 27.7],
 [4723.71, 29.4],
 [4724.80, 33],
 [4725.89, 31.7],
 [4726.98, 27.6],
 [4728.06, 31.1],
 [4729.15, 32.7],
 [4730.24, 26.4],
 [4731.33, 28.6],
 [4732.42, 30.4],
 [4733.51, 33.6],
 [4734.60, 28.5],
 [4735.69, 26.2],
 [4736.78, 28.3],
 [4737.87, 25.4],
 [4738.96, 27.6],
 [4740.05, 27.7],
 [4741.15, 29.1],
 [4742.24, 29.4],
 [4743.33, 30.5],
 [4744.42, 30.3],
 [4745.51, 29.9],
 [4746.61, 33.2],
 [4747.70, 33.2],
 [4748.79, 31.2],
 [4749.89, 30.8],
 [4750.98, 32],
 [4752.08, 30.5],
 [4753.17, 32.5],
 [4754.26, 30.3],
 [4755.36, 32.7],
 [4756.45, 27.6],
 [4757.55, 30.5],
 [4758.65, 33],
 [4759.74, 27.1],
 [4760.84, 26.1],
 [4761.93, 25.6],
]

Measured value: 1.29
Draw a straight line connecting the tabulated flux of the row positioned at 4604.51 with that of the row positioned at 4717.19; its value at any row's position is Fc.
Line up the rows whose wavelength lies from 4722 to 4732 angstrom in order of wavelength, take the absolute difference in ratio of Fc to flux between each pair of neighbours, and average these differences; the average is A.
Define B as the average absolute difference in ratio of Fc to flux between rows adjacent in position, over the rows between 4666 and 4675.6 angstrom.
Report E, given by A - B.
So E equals 0.01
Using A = 0.106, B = 0.10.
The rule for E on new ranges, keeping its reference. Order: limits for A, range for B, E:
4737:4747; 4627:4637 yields -0.02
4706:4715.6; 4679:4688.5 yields 0.02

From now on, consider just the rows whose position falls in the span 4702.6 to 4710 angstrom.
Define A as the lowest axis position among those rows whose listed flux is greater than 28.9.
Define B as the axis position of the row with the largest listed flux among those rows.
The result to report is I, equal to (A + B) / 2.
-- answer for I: 4709.6 angstrom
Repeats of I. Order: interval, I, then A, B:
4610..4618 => 4611.9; 4610.87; 4613.00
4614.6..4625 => 4621.0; 4617.25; 4624.70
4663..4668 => 4663.2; 4663.19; 4663.19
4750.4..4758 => 4753.2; 4750.98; 4755.36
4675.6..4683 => 4682.6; 4682.56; 4682.56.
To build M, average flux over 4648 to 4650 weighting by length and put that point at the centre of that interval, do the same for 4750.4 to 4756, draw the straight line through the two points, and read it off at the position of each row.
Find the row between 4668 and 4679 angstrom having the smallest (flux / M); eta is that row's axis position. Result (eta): 4670.71 angstrom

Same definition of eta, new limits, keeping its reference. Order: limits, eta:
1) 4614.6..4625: 4622.57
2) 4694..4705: 4704.17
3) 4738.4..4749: 4738.96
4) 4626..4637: 4628.96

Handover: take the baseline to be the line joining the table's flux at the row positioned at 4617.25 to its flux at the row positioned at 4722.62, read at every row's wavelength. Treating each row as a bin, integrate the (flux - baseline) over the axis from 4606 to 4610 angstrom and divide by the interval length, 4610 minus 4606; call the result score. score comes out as -2.0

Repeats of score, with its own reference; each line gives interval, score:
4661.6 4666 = -2.8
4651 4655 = -5.0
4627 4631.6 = -1.7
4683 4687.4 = 1.1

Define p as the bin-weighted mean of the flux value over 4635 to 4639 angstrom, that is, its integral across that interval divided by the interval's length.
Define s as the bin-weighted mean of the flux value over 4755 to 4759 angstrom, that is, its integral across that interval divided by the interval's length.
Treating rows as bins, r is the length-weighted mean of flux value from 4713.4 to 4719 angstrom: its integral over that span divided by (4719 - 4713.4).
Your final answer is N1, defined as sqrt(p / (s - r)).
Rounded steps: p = 27.3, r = 29.2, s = 30.7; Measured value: 4.2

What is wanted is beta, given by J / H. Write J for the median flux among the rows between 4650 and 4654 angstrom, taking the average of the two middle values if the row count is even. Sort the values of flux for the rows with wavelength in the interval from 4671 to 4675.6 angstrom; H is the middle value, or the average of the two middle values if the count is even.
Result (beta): 1.08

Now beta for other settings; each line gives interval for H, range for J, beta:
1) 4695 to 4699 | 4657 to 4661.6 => 1.04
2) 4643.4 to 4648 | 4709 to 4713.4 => 1.04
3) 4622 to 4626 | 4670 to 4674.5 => 0.87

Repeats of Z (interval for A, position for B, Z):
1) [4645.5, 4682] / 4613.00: 0.86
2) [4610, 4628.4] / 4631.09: 1.00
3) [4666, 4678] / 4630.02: 0.85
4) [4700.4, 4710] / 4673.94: 1.00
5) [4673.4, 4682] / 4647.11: 1.05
